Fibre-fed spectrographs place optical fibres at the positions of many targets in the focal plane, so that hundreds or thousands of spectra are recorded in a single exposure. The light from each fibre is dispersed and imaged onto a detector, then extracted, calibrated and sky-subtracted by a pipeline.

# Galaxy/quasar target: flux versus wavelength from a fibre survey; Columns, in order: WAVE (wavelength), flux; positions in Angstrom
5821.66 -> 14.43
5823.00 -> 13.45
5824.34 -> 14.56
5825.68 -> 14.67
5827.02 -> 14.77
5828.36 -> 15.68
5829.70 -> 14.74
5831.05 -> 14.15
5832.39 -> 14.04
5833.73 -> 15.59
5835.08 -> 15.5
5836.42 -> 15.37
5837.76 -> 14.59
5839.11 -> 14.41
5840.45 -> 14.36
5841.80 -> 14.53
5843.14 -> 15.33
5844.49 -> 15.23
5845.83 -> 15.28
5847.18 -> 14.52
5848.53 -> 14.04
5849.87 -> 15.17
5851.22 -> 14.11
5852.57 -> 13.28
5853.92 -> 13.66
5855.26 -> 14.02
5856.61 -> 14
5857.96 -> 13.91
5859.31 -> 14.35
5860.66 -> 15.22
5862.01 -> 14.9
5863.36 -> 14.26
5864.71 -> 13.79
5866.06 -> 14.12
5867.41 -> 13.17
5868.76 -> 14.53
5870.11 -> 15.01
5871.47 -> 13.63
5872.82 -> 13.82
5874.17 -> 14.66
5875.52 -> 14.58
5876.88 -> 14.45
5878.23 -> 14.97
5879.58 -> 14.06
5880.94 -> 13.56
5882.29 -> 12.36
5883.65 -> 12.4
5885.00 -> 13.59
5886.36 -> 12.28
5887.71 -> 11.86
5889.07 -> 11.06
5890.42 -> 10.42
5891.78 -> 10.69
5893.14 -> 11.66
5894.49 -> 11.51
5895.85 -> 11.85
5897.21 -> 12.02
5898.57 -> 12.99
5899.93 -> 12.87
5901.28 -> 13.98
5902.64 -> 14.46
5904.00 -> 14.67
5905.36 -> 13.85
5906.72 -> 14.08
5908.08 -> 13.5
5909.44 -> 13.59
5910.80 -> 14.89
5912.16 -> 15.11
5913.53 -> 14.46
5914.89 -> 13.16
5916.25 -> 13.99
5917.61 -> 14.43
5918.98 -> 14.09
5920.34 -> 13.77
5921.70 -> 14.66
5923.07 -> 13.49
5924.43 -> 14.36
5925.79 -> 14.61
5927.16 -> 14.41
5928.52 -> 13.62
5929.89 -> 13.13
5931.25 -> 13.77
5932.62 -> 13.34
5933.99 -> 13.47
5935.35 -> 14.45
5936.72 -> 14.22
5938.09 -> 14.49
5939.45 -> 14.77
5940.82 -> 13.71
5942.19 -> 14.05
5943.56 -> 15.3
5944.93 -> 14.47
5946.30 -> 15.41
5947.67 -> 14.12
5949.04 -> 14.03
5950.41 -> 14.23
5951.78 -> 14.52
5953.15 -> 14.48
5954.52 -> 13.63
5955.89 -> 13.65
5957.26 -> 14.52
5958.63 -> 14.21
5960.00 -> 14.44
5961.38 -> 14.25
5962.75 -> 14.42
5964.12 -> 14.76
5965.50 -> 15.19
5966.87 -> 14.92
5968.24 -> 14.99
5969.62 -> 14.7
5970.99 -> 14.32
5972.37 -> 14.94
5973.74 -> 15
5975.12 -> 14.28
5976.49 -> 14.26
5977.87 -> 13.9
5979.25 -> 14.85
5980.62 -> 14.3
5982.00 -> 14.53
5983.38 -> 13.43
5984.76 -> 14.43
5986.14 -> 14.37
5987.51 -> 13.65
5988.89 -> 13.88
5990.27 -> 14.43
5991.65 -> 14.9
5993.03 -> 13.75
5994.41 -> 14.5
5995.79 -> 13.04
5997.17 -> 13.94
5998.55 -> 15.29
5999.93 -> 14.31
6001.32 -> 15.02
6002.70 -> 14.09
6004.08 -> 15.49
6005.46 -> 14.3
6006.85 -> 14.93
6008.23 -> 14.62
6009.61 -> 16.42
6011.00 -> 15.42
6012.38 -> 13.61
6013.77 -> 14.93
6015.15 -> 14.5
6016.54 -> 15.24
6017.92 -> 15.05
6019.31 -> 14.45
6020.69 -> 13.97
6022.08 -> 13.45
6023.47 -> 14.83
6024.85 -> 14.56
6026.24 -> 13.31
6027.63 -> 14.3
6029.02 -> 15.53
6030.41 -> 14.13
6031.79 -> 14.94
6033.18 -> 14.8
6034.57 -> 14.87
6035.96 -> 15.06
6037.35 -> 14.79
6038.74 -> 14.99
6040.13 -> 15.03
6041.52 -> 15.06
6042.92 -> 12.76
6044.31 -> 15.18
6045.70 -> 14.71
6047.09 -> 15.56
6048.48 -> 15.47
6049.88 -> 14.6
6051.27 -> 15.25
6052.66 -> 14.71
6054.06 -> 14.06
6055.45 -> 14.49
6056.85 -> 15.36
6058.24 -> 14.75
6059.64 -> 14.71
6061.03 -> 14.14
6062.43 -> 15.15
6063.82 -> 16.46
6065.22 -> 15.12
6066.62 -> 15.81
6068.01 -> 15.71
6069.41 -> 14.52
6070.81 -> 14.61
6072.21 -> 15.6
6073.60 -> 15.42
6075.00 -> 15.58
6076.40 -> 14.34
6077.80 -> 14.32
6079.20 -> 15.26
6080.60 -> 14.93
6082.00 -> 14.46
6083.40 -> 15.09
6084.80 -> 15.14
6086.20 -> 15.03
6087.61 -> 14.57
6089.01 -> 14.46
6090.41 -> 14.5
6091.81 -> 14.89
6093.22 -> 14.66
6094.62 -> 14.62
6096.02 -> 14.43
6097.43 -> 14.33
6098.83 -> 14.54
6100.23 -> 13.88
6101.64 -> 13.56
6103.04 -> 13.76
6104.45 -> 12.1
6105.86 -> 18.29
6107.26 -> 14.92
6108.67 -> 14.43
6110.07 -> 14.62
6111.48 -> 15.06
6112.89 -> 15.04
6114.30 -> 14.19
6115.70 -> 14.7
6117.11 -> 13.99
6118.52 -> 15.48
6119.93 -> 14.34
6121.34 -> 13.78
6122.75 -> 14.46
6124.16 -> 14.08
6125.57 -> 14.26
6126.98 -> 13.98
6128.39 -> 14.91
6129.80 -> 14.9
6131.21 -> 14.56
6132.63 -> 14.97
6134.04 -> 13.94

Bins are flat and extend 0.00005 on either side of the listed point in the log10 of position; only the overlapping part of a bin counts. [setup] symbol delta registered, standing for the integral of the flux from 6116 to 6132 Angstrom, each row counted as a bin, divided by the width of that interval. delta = 14.4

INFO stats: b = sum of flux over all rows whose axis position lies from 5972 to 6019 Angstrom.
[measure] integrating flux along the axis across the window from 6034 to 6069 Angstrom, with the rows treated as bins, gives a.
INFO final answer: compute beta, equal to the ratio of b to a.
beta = 0.9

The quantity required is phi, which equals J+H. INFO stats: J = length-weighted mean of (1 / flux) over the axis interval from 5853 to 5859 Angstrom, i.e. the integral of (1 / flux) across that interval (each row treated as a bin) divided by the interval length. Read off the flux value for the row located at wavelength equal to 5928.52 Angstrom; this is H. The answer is 13.7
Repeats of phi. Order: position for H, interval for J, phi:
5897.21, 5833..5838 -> 12.1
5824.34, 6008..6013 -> 14.6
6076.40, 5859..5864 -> 14.4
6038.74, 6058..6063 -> 15.1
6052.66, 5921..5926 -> 14.8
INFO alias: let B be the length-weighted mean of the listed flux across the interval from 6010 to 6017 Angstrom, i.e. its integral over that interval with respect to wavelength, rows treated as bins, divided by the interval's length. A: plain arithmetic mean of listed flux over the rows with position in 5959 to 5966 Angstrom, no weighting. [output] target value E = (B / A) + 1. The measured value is 2.01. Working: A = 14.6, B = 14.8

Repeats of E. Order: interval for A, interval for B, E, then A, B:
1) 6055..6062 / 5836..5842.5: 2.00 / 14.7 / 14.6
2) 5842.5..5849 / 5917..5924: 1.95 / 14.9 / 14.1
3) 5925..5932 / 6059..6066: 2.09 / 13.9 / 15.1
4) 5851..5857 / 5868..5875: 2.04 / 13.8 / 14.3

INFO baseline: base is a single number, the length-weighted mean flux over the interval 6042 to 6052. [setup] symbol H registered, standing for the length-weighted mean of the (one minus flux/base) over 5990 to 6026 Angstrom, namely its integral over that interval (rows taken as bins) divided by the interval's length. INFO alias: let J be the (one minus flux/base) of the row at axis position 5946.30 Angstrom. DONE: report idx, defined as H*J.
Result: -0.001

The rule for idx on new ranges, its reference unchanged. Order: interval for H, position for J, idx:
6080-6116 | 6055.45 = 0.000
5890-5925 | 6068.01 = -0.006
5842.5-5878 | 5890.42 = 0.009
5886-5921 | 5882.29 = 0.018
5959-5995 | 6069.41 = 0.000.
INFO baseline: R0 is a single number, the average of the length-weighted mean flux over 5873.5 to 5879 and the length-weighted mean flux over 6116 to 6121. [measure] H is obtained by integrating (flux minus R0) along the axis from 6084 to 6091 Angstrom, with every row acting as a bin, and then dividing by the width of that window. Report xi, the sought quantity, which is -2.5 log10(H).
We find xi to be 2.1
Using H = 0.15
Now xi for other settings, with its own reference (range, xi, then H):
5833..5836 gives 0.1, 0.90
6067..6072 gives 0.8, 0.47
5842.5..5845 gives 0.4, 0.68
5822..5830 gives 3.7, 0.03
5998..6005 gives 1.7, 0.21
